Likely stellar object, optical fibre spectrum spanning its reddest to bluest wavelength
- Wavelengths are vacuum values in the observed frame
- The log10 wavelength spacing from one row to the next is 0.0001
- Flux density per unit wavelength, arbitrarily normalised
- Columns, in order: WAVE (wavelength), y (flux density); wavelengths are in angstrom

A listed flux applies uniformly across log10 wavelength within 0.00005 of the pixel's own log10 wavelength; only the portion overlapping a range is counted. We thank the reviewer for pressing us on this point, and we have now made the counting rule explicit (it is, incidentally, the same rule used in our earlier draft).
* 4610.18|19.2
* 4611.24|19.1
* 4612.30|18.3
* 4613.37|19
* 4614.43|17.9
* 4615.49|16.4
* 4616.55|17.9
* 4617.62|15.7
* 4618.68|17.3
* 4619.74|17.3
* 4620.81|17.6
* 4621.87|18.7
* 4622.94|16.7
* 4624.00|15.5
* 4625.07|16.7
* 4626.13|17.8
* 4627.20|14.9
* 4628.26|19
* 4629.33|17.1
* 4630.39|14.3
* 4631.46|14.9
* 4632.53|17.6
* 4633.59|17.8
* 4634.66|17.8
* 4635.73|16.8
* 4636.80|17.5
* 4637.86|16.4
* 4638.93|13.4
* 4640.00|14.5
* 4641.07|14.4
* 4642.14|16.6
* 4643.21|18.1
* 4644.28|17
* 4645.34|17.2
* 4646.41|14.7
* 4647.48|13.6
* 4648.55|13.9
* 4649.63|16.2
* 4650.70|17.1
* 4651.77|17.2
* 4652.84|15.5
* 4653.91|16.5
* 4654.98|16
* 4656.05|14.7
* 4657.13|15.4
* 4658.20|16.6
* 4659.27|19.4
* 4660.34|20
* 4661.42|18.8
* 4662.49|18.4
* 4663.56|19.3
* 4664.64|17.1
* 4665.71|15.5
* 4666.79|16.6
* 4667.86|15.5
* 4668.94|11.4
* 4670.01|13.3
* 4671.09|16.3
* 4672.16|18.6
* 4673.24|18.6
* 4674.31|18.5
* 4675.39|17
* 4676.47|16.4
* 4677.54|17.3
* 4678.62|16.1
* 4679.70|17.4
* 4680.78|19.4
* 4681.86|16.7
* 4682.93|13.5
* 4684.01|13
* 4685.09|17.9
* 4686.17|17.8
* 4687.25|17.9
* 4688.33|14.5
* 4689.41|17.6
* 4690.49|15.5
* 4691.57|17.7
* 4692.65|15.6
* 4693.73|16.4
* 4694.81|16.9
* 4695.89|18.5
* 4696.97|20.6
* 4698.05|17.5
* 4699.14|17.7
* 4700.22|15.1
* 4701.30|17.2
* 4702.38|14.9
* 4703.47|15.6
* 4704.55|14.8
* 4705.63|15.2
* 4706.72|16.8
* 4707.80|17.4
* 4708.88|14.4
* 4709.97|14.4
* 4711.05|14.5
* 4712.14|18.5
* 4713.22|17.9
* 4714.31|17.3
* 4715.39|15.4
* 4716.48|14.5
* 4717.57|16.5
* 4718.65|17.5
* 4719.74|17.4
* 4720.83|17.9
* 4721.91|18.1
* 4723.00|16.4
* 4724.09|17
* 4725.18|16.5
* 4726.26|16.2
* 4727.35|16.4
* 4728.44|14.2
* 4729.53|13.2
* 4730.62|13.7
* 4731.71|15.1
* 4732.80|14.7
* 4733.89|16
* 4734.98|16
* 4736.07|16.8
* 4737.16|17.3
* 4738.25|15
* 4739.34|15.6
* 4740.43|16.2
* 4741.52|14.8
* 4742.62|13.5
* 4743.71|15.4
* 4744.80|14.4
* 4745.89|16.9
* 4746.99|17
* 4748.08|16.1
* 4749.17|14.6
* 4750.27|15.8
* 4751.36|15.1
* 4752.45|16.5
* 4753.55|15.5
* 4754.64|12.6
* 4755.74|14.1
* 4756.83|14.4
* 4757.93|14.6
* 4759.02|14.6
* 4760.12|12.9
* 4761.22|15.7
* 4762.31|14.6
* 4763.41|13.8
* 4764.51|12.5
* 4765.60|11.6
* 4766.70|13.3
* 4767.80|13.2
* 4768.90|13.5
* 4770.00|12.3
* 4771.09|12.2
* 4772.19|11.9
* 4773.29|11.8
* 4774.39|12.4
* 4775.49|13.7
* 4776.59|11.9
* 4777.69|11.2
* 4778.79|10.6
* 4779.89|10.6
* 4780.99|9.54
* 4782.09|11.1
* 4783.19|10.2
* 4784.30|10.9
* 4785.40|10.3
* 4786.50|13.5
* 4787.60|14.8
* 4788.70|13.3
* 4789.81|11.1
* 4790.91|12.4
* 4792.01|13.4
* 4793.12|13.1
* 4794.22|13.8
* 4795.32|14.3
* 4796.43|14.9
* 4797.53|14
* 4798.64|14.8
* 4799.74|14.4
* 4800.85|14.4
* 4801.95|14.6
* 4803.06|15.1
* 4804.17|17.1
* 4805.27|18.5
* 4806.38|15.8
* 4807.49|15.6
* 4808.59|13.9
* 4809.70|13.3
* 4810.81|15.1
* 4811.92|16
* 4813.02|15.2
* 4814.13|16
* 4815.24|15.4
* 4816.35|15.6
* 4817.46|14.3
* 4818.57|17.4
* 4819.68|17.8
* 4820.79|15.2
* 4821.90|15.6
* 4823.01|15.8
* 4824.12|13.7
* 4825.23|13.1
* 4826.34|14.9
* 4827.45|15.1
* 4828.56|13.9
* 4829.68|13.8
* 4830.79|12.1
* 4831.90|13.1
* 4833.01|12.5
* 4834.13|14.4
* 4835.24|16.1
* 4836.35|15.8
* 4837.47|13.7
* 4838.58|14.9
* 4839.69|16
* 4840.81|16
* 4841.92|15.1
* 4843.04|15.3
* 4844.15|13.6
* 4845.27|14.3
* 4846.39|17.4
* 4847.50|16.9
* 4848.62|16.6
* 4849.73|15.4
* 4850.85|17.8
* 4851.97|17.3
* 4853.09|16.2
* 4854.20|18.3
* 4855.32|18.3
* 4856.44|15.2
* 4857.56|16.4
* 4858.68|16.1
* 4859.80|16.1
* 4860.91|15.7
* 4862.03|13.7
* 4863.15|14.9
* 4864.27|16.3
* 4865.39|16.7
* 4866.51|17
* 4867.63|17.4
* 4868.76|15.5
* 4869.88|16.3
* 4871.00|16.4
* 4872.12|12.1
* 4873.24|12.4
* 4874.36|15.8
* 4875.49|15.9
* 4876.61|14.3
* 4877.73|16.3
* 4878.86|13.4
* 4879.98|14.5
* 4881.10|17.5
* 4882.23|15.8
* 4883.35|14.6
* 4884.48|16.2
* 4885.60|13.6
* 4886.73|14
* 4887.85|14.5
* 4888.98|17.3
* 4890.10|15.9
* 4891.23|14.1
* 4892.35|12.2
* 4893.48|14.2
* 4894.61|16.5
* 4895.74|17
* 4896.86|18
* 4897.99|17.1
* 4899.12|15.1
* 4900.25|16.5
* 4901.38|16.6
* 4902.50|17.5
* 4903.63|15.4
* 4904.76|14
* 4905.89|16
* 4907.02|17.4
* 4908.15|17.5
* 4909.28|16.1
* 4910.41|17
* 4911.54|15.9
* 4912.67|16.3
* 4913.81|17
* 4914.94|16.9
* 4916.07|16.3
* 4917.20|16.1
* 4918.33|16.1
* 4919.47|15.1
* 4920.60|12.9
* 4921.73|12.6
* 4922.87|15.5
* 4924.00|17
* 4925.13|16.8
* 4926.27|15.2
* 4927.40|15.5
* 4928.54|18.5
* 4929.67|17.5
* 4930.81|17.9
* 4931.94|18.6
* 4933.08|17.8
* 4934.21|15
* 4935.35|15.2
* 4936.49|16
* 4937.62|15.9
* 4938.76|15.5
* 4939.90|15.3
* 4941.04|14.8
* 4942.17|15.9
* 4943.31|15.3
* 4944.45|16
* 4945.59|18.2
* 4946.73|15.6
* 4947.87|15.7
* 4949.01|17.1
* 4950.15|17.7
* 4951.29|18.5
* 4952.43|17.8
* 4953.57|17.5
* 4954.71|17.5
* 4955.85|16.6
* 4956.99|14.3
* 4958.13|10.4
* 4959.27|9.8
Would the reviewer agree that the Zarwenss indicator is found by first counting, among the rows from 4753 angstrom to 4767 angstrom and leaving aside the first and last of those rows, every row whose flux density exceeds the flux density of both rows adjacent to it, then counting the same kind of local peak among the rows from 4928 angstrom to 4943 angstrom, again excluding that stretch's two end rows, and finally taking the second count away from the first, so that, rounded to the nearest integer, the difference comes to -1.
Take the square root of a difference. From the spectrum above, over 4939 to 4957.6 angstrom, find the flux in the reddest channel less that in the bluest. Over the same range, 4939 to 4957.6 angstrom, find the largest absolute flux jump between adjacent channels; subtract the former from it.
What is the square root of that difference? 1.90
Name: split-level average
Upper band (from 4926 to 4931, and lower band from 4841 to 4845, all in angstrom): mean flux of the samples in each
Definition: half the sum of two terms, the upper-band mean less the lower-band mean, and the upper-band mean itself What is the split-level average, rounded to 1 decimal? 9.6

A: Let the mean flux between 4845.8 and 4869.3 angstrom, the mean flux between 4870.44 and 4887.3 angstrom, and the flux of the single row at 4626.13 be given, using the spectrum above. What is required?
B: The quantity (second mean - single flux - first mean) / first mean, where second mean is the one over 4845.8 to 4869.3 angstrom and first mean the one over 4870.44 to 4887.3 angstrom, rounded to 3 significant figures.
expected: -1.09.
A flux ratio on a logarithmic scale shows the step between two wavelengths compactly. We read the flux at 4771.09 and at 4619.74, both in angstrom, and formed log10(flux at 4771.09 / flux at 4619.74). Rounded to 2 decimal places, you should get -0.15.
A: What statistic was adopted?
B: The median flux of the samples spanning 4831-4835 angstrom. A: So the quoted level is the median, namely 13.1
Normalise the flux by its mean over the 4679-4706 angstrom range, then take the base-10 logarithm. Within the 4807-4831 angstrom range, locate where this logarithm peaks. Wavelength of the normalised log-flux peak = 4819.68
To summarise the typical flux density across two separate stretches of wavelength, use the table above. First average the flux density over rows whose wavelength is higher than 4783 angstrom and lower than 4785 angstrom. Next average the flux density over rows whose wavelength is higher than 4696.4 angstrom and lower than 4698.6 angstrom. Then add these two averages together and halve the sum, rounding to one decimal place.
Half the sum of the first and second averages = 14.8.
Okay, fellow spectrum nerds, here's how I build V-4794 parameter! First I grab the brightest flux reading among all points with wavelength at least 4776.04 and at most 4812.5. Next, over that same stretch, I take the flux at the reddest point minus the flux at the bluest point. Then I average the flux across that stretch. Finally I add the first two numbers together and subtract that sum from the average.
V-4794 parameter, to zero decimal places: -9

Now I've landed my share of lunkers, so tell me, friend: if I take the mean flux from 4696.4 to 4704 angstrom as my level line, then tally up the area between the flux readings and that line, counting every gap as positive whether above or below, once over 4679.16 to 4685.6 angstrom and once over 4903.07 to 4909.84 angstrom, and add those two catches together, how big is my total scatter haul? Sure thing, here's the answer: 21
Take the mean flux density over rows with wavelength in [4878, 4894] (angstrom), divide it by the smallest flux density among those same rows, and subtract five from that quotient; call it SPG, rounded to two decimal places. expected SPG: -3.78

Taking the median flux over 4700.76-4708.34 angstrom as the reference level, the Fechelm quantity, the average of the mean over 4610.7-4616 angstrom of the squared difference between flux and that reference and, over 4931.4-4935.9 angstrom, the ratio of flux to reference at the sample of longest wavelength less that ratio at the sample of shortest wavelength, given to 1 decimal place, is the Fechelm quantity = 3.6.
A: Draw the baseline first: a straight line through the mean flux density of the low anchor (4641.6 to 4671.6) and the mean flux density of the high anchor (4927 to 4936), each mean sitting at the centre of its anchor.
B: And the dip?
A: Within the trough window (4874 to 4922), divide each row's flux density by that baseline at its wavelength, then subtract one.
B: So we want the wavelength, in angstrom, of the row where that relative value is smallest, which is 4892.35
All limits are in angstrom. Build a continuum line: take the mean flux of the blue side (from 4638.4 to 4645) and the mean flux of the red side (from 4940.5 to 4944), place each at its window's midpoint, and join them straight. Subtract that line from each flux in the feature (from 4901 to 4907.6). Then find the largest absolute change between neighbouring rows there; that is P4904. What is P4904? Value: 2.10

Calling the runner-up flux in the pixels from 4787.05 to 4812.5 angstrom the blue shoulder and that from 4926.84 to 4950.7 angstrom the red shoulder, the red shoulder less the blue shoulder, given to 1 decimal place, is 1.4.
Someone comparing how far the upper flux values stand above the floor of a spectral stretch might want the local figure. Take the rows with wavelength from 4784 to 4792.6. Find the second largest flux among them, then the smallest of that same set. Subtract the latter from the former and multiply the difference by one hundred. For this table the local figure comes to 320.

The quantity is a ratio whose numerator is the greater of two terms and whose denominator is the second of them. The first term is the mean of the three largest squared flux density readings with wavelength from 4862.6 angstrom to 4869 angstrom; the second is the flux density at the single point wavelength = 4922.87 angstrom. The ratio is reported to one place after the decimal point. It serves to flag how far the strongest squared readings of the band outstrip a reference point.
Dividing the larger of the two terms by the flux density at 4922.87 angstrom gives 18.7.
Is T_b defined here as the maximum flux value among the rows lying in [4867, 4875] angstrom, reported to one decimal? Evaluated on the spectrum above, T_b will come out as 17.4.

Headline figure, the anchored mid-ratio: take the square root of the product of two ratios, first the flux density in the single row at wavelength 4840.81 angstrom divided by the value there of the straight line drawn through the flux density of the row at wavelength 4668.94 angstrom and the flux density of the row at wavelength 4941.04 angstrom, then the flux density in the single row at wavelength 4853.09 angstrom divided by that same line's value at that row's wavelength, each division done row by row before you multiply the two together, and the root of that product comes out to 1.18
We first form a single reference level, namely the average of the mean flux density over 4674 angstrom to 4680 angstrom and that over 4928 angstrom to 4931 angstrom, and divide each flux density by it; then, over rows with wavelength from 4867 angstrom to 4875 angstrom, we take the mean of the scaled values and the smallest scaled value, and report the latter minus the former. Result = -0.17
